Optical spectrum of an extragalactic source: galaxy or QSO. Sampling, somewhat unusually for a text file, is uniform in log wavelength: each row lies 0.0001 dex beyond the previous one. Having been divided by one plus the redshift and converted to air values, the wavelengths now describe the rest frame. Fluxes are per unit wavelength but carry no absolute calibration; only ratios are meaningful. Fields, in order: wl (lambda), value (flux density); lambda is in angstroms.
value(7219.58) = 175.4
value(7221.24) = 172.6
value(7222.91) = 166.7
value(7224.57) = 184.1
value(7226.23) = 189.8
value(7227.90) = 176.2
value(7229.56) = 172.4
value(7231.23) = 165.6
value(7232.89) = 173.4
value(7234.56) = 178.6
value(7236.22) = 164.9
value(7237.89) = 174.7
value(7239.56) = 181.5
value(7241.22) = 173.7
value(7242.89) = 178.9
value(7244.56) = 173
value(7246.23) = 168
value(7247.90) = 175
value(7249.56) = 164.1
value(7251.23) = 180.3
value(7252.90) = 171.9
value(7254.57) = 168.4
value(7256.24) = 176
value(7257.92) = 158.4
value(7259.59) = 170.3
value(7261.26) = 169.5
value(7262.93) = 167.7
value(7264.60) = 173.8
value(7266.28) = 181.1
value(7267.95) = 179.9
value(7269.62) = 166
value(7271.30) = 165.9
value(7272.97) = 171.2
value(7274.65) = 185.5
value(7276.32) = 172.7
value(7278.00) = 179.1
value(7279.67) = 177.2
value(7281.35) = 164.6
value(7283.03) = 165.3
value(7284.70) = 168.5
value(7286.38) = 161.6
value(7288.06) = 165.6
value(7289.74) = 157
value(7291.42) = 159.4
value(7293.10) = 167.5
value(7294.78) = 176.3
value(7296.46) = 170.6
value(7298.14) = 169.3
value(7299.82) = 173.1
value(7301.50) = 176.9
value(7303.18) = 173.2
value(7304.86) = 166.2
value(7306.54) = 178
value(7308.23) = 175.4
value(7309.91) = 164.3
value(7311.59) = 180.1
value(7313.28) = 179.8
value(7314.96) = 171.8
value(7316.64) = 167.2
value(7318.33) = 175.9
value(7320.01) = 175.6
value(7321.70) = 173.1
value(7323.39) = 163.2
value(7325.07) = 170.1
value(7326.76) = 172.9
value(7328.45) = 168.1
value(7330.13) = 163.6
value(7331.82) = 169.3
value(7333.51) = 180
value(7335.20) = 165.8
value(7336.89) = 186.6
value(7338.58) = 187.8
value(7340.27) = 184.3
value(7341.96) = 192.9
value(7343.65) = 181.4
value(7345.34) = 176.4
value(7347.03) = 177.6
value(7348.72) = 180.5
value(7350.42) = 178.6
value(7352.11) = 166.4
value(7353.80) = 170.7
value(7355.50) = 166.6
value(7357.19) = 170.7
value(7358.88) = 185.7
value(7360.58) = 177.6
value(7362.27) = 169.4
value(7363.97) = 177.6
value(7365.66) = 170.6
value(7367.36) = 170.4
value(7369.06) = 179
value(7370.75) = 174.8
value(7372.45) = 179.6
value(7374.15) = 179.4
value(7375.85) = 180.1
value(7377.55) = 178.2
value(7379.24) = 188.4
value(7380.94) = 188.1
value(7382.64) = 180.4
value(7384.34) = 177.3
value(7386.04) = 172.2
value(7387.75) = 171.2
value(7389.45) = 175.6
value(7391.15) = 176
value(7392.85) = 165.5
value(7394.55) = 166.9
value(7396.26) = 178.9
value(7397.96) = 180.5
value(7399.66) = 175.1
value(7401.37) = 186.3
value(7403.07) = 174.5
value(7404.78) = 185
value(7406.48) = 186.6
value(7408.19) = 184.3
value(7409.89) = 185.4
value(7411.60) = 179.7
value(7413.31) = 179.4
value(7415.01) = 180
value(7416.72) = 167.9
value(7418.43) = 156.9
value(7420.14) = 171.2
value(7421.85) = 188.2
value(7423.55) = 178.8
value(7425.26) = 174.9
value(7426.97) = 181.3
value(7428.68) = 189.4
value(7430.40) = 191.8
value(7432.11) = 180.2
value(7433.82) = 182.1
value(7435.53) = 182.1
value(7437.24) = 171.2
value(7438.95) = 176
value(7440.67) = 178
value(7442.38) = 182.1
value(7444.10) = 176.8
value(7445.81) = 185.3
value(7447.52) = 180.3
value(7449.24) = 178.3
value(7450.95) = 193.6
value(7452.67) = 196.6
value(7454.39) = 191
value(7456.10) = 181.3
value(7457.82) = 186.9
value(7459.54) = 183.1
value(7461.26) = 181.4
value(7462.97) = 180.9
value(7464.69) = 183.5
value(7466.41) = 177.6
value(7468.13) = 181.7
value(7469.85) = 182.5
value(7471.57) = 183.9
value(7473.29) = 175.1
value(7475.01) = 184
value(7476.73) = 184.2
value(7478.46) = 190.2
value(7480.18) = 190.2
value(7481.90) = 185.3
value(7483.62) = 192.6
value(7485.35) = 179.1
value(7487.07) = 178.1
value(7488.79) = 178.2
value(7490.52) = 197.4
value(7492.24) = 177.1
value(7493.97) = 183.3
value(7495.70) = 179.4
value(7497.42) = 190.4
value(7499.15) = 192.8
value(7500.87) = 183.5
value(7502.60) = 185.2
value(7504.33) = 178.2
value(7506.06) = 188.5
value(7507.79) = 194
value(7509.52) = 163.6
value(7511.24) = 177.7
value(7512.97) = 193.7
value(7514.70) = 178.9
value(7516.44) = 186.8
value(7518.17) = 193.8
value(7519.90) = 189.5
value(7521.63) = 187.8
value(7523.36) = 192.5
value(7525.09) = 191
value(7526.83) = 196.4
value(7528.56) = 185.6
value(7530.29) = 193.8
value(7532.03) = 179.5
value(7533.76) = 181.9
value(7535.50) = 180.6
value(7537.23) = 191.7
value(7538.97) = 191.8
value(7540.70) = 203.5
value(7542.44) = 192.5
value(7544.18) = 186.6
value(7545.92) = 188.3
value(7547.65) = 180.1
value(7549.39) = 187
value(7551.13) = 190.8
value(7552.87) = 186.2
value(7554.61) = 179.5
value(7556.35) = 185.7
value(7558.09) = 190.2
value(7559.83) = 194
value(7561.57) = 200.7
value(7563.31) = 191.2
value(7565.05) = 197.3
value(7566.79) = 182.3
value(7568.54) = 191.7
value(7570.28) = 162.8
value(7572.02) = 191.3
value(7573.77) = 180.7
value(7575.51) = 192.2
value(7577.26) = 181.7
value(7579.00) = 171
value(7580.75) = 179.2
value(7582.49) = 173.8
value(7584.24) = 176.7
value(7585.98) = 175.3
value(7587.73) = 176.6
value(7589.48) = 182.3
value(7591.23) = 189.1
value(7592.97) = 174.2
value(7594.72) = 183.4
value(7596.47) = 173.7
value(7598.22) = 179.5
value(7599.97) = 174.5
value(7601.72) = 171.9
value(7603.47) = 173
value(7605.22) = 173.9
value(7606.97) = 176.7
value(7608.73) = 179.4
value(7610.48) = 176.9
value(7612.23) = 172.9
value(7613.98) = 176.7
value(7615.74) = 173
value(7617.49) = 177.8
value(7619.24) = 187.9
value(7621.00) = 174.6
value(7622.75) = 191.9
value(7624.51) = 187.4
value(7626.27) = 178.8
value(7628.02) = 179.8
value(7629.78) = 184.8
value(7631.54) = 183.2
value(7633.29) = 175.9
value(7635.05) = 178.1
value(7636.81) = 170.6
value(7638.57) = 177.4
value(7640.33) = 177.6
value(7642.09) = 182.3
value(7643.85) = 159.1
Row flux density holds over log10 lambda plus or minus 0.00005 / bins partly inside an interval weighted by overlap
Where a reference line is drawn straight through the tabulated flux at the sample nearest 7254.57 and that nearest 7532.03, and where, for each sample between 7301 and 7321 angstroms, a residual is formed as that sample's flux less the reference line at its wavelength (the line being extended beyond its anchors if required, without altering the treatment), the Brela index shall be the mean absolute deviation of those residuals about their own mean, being 4.3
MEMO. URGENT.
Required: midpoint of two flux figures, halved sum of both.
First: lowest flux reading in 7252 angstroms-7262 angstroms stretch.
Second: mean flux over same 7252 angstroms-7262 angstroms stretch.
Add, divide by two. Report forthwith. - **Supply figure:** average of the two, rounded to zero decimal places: 164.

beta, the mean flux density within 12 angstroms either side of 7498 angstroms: 184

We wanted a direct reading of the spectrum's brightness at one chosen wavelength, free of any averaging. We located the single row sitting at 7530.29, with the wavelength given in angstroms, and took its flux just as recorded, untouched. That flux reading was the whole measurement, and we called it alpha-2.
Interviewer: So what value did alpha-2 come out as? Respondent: 193.8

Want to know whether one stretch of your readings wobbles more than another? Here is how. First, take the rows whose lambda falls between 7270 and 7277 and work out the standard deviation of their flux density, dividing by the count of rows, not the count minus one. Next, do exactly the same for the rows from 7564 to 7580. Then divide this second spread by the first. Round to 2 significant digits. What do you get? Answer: 1.5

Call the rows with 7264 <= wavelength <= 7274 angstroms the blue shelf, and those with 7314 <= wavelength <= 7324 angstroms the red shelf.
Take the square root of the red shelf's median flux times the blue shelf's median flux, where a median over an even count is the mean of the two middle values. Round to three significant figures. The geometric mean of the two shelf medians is 172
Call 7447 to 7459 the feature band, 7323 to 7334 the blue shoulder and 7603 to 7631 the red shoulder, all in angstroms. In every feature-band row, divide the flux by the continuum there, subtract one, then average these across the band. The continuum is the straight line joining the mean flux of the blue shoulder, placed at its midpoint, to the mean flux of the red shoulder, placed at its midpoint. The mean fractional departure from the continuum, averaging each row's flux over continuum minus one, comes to 0.076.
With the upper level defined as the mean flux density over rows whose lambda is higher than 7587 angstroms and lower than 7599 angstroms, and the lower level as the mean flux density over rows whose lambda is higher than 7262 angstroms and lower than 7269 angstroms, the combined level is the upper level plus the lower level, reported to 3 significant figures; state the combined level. 355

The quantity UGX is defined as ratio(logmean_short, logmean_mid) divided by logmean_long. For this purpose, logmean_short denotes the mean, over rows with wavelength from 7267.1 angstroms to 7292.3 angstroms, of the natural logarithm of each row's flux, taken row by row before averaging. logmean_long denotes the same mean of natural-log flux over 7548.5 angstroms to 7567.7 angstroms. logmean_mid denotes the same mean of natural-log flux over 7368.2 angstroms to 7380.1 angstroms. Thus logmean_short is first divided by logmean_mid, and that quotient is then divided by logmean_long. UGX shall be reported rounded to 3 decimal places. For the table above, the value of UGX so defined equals 0.188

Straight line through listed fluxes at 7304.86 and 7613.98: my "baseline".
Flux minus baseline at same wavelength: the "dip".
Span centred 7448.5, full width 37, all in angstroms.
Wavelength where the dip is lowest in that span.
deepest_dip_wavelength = 7437.24 angstroms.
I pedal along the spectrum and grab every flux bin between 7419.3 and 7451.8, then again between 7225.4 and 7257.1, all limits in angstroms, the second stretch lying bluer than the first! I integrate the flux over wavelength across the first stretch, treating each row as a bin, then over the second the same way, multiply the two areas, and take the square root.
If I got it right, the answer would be 5699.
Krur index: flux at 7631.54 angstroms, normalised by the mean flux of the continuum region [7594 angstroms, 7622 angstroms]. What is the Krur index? 1.04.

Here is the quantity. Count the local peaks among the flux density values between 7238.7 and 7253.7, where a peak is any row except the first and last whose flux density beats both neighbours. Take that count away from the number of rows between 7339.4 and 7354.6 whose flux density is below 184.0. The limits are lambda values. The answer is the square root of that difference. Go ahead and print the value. 2.0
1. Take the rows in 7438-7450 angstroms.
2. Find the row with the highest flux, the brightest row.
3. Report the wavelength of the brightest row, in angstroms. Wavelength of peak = 7445.81 angstroms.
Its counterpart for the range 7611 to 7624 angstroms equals 7622.75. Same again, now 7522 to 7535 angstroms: 7526.83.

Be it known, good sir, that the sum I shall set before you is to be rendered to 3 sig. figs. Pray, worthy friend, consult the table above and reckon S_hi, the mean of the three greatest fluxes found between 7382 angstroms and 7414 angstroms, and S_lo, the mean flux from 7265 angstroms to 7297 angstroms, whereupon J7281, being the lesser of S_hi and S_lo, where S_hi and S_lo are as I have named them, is 170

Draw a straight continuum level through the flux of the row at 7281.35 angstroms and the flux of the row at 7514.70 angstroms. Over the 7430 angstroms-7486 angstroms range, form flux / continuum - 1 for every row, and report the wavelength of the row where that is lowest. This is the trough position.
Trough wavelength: 7437.24 angstroms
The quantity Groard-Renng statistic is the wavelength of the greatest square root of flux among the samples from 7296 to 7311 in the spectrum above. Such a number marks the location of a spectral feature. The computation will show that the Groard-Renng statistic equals 7306.54 angstroms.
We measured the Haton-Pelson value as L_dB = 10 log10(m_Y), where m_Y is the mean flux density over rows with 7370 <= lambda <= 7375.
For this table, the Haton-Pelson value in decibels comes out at 22.5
